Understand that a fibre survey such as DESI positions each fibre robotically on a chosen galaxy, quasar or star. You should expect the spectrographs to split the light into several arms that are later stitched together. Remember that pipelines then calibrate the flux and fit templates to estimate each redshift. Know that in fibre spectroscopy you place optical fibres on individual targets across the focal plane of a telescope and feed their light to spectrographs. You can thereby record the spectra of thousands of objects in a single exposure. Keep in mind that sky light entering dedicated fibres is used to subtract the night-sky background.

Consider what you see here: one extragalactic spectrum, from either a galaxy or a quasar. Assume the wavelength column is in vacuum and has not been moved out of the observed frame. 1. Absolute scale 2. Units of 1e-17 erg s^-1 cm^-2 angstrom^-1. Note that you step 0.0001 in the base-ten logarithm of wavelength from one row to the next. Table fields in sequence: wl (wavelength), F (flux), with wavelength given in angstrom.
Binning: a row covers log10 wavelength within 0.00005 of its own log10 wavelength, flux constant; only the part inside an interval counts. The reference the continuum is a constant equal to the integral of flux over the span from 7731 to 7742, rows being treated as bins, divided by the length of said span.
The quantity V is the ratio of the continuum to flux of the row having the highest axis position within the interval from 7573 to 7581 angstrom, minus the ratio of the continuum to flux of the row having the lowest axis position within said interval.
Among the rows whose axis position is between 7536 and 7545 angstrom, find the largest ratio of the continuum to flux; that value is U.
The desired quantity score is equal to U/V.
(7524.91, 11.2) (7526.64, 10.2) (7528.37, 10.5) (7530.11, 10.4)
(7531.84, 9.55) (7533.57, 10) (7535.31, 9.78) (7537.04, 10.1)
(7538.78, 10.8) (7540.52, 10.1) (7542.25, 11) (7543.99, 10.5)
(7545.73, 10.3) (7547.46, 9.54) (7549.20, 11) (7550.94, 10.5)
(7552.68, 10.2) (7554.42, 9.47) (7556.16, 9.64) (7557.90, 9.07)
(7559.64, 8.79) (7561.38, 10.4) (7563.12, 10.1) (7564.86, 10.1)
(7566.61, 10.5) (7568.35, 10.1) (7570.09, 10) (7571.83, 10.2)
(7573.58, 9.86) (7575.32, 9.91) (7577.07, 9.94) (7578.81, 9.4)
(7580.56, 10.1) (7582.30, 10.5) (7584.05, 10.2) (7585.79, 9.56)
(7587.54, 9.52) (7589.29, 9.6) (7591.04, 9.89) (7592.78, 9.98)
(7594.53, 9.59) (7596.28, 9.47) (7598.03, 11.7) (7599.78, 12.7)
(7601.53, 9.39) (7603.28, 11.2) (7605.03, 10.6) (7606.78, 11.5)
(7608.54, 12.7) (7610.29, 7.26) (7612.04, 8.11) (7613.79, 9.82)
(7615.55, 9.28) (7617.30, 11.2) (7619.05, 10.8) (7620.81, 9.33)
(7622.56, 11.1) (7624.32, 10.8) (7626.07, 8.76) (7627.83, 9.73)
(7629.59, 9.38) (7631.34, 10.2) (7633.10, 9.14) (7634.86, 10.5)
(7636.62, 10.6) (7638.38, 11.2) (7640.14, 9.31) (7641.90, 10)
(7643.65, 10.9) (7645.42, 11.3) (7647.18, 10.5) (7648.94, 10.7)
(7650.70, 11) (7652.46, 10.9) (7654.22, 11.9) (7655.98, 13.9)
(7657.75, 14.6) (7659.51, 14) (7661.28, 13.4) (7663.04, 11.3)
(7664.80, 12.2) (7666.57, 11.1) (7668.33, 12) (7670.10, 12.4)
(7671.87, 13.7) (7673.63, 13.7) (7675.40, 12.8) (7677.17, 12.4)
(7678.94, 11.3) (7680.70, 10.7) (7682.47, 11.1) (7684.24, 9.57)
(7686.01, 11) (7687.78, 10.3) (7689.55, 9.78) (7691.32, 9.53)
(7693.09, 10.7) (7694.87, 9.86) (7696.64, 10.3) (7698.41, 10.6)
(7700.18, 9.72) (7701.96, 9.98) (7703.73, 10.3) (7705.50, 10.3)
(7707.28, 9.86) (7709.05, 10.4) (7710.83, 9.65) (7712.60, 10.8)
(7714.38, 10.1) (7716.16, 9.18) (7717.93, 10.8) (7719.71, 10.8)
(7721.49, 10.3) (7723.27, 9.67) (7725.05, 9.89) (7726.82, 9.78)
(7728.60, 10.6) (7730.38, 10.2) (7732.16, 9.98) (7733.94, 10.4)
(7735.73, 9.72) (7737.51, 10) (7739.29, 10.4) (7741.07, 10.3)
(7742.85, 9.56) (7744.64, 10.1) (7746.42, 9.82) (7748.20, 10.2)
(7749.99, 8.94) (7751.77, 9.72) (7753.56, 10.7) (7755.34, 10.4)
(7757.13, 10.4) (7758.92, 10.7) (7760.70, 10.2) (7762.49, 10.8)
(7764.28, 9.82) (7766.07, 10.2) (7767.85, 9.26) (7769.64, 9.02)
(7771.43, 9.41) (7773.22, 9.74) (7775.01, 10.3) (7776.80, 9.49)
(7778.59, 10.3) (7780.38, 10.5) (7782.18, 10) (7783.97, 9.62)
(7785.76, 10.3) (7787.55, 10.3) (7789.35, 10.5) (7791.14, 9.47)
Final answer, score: -41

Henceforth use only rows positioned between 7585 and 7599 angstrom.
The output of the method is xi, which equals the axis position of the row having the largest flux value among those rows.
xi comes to 7598.03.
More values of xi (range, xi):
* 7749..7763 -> 7762.49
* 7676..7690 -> 7677.17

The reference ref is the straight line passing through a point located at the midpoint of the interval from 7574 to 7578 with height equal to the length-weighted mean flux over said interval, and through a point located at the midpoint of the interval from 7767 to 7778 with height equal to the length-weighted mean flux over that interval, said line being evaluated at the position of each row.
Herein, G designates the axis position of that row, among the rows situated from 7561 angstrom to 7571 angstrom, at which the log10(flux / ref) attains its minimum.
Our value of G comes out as 7570.09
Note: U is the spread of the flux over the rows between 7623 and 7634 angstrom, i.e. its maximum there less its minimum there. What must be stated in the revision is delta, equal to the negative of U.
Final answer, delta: -2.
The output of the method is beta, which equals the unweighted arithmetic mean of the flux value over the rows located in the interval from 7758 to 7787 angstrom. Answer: 9.98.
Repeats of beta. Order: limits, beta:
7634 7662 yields 11.54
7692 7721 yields 10.21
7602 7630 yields 10.10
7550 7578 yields 9.92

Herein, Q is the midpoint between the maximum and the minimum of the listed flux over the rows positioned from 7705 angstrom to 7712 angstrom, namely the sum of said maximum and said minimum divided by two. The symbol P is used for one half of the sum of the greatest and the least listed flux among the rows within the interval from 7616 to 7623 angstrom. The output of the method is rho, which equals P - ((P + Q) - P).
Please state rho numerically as 0.24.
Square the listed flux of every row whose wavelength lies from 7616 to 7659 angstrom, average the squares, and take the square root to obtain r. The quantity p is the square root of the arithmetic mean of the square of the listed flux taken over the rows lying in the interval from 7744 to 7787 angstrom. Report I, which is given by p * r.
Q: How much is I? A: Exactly 108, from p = 10.01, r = 10.8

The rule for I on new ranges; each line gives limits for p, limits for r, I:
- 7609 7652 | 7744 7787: 101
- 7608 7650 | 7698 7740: 103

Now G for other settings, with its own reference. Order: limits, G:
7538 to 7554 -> 7547.46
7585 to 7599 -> 7596.28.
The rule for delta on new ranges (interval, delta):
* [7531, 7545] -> -1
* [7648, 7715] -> -5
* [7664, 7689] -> -4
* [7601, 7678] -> -7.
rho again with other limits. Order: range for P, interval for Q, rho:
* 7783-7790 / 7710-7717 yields 0.07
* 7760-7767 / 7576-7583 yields 0.36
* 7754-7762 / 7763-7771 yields 0.84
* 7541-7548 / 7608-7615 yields 0.29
